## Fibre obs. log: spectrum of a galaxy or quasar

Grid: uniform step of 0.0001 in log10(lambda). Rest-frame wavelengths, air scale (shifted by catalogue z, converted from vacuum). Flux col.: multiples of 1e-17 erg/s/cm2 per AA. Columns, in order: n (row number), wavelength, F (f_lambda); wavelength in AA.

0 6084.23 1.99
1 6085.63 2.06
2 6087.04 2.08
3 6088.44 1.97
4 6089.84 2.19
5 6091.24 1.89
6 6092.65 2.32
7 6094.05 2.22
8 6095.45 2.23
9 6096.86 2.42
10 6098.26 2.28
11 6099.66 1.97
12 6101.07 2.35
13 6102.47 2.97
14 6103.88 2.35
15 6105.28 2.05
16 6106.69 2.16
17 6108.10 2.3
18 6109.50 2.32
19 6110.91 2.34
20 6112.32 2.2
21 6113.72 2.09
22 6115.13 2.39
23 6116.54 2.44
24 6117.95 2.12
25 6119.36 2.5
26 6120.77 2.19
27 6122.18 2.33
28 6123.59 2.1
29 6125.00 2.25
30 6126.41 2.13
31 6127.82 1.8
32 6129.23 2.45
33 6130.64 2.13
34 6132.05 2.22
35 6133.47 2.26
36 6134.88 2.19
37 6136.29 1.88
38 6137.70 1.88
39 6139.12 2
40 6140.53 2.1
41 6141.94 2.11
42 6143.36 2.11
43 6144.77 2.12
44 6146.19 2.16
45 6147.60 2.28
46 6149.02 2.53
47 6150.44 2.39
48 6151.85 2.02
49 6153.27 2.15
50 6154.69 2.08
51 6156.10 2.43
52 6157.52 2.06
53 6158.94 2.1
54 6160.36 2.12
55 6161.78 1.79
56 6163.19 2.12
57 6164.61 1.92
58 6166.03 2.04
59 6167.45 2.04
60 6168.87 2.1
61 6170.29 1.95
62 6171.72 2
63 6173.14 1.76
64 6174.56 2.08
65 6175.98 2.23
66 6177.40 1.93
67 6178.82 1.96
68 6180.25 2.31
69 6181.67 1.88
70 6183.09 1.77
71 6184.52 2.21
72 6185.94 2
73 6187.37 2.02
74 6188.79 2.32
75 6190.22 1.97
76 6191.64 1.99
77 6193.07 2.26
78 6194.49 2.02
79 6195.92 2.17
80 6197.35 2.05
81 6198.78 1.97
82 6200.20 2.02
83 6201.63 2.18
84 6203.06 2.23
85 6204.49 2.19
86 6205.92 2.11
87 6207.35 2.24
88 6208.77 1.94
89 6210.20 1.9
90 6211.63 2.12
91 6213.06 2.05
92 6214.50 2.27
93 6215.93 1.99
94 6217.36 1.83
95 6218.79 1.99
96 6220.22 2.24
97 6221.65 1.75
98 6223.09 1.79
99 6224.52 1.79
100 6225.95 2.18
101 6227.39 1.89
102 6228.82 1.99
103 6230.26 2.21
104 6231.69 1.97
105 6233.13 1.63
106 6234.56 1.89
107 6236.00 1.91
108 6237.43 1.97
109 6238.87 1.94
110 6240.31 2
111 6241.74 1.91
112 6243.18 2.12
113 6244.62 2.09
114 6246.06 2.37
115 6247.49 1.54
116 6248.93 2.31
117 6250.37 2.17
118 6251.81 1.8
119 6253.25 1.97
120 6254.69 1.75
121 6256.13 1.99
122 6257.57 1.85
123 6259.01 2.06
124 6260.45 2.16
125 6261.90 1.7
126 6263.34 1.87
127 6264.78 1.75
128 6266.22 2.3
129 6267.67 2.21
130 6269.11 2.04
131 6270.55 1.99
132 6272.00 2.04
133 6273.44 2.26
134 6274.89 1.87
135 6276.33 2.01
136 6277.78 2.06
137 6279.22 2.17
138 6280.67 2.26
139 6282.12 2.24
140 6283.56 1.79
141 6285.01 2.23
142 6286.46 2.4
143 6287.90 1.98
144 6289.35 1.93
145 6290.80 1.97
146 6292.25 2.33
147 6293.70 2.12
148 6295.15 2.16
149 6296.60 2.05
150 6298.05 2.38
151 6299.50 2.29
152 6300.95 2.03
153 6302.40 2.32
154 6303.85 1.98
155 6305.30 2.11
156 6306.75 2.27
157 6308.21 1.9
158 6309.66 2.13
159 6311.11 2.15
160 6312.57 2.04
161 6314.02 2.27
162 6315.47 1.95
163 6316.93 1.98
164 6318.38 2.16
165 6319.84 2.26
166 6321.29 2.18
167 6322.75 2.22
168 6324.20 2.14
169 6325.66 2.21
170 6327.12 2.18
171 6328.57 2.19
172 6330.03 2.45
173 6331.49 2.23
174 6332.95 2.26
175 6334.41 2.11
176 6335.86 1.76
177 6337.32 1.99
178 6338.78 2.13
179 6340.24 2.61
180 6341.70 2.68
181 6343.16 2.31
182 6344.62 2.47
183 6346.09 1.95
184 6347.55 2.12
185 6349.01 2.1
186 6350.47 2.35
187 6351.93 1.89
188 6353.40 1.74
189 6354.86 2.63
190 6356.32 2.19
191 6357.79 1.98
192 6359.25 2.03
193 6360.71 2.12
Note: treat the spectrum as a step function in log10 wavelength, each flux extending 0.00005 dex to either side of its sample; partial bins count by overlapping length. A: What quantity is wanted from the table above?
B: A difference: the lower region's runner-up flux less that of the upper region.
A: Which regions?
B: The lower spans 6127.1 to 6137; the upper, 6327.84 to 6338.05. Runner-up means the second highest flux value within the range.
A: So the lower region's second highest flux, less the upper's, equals 0.00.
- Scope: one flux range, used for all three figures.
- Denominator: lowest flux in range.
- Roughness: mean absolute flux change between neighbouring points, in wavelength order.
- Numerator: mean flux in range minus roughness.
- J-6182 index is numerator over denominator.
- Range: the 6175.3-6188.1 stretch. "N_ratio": 1.016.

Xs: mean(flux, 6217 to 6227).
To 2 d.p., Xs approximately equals 1.94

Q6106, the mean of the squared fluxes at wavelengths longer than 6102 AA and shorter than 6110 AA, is 5.6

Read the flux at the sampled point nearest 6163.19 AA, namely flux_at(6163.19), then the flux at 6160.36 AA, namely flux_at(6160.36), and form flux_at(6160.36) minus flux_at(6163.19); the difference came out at 0.00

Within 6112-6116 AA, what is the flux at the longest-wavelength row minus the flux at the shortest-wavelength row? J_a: 0.2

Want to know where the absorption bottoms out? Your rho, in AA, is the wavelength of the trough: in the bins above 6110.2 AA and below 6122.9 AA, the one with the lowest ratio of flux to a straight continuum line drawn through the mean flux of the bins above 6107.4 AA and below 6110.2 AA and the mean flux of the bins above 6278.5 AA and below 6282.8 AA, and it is 6113.72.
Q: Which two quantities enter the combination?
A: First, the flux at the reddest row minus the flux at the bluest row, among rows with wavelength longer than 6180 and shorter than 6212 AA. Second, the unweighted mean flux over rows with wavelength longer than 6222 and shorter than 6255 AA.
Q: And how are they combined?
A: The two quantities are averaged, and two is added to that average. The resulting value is 2.89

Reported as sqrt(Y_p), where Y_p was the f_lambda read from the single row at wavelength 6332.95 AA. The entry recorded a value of 1.50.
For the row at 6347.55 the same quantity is 1.46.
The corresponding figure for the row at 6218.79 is 1.41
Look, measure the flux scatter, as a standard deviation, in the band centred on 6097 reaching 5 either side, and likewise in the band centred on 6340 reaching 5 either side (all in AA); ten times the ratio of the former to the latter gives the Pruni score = 4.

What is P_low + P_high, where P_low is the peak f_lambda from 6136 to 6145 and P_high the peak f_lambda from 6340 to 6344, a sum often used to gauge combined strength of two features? 4.80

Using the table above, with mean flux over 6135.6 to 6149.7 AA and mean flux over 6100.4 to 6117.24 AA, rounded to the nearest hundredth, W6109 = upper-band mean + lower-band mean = 4.45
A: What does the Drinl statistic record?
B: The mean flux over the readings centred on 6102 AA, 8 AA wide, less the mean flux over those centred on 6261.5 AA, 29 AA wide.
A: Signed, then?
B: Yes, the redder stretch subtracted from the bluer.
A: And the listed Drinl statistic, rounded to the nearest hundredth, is 0.35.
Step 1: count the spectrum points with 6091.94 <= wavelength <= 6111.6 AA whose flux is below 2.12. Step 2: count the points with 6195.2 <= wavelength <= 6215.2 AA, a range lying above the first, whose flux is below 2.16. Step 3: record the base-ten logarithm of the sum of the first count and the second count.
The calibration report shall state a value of 1.00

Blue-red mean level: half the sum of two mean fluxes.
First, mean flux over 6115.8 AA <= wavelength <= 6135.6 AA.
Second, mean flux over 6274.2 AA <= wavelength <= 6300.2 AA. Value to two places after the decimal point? 2.17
